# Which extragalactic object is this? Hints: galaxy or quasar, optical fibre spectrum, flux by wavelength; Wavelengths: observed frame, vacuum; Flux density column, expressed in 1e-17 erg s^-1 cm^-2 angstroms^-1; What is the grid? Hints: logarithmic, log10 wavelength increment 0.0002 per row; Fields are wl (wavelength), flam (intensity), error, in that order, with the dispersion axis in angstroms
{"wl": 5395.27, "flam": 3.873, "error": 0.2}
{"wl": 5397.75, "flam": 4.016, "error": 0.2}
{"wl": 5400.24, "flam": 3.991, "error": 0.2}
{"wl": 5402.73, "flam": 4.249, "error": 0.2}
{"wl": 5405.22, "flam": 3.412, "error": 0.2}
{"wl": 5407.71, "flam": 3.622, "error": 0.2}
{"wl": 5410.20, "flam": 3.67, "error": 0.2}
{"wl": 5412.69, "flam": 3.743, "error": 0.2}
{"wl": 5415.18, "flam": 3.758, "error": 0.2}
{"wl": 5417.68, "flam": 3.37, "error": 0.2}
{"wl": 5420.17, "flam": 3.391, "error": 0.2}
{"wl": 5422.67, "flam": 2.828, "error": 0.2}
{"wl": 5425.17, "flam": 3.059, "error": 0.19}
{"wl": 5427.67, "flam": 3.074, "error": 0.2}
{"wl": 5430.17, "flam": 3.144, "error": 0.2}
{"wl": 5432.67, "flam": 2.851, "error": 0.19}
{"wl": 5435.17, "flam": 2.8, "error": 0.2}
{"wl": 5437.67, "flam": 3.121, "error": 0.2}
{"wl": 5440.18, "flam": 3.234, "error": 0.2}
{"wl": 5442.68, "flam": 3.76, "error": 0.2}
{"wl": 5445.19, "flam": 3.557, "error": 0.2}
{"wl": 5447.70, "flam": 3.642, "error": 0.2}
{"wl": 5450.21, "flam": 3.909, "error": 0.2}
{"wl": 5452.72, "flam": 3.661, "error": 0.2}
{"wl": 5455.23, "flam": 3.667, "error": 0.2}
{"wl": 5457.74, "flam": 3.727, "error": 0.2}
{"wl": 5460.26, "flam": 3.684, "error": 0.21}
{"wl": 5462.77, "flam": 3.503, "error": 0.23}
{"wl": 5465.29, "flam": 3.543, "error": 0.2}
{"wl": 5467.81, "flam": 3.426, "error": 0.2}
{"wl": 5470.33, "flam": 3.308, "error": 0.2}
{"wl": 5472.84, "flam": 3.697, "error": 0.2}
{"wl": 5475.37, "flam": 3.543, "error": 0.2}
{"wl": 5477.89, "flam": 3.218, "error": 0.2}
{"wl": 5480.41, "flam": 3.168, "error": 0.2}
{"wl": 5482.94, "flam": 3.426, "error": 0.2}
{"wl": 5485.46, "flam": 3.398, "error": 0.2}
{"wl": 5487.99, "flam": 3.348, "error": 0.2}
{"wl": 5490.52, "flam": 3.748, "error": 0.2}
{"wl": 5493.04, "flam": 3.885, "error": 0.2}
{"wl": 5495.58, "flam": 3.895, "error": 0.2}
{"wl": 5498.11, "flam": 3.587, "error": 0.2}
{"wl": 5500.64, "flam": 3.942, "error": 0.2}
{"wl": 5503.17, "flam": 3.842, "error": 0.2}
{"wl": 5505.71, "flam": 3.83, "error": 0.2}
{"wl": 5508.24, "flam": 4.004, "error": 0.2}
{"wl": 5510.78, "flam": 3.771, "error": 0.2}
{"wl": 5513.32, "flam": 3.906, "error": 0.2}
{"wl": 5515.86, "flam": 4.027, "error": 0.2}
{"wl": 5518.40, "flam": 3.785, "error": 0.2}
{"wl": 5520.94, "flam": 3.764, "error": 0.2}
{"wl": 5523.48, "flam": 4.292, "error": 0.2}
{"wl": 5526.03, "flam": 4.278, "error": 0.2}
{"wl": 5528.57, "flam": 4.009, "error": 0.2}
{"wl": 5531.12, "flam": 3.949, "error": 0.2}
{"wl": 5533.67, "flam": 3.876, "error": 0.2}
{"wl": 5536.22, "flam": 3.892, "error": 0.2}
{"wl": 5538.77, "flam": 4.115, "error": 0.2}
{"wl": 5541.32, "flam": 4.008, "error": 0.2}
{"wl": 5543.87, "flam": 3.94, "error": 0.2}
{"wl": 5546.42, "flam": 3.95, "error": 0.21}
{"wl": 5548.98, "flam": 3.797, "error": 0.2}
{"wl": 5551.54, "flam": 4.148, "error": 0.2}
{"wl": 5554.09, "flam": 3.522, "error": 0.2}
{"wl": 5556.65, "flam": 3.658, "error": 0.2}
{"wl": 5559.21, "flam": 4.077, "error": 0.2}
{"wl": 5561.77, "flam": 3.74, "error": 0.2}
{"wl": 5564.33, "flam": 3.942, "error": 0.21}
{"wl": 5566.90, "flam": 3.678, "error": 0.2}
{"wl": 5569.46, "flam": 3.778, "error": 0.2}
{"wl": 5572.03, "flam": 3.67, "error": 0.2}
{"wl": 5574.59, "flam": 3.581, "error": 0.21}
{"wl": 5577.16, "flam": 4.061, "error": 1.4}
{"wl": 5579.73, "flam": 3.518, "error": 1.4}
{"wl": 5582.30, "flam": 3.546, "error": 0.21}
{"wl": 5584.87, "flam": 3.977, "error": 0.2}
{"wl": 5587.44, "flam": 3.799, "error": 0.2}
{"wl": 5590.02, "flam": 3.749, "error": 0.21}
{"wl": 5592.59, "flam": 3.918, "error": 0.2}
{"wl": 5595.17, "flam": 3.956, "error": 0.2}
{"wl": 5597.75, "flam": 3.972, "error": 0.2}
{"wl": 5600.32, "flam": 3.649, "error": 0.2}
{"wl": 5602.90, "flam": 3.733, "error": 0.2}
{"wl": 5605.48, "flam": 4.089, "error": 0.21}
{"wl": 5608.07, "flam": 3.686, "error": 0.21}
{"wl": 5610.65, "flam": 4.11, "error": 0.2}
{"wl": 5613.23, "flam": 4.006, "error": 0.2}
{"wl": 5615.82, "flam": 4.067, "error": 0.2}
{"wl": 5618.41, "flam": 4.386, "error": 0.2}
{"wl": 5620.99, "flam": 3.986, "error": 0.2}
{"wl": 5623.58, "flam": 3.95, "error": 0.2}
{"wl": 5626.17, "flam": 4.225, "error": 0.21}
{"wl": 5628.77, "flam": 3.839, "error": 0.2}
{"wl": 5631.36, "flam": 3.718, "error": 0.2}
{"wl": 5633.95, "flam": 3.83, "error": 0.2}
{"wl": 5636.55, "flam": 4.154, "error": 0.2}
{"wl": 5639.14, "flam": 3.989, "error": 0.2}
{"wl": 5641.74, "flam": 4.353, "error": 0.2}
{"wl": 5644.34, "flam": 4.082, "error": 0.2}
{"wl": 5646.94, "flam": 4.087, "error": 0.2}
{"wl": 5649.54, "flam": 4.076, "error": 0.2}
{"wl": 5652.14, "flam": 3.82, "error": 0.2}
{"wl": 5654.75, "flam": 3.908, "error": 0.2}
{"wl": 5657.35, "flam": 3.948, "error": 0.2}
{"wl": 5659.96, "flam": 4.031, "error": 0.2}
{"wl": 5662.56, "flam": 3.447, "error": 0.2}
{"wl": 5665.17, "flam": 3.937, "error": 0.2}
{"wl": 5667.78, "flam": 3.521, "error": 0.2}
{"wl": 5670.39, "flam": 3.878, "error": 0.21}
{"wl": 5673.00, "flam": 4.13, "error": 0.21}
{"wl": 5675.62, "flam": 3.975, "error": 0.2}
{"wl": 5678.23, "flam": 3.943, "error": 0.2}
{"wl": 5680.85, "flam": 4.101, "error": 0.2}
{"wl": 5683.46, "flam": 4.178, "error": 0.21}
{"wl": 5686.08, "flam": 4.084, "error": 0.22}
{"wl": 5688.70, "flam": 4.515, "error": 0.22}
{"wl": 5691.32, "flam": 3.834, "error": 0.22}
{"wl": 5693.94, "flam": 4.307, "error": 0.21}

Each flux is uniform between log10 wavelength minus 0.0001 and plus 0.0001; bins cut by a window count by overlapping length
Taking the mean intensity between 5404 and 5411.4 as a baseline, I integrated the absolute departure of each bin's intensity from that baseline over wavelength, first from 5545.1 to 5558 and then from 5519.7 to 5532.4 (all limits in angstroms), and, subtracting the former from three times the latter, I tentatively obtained 15.3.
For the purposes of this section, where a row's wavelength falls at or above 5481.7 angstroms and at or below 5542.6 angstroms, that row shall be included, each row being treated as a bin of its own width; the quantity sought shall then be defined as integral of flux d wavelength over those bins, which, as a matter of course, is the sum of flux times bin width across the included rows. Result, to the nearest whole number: 235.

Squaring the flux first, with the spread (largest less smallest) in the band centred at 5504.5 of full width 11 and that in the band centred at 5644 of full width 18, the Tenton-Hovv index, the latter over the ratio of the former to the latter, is 13.9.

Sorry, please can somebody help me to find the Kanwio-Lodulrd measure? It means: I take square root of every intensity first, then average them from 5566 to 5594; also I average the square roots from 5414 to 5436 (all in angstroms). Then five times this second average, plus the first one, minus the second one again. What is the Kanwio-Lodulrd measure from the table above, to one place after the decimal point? 9.0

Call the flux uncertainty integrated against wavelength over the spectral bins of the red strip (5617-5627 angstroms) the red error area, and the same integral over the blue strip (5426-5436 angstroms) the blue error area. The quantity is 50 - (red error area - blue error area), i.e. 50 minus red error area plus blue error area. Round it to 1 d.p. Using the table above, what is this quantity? 49.9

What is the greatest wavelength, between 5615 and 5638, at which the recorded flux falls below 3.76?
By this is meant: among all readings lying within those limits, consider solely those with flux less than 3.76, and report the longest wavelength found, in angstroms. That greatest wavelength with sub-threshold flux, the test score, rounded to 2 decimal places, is 5631.36 angstroms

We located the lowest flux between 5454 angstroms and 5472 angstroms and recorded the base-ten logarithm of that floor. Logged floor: 0.52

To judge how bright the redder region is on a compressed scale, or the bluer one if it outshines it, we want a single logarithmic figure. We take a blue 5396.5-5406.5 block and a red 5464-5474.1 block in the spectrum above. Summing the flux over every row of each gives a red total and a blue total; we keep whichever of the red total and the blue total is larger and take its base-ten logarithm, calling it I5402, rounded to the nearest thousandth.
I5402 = 1.195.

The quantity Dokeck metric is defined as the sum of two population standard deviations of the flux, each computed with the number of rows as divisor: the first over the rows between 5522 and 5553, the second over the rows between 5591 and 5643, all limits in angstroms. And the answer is 0.350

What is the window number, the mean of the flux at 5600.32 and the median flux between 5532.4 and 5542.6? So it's 3.80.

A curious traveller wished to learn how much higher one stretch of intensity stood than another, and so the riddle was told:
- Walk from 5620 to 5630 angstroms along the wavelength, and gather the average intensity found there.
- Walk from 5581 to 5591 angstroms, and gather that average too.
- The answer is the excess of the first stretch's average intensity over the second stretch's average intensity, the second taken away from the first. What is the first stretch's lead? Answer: 0.23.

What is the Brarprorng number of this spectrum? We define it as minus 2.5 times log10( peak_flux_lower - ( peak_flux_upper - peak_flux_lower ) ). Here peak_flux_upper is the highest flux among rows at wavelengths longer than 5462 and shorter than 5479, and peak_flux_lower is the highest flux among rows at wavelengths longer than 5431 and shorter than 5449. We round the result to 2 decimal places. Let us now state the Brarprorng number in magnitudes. -1.46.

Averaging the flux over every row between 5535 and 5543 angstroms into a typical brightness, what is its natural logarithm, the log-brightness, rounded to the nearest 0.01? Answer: 1.39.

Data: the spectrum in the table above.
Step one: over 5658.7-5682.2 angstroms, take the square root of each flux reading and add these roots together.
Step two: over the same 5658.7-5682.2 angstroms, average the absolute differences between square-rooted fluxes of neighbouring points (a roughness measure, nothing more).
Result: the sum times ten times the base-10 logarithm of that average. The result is -196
